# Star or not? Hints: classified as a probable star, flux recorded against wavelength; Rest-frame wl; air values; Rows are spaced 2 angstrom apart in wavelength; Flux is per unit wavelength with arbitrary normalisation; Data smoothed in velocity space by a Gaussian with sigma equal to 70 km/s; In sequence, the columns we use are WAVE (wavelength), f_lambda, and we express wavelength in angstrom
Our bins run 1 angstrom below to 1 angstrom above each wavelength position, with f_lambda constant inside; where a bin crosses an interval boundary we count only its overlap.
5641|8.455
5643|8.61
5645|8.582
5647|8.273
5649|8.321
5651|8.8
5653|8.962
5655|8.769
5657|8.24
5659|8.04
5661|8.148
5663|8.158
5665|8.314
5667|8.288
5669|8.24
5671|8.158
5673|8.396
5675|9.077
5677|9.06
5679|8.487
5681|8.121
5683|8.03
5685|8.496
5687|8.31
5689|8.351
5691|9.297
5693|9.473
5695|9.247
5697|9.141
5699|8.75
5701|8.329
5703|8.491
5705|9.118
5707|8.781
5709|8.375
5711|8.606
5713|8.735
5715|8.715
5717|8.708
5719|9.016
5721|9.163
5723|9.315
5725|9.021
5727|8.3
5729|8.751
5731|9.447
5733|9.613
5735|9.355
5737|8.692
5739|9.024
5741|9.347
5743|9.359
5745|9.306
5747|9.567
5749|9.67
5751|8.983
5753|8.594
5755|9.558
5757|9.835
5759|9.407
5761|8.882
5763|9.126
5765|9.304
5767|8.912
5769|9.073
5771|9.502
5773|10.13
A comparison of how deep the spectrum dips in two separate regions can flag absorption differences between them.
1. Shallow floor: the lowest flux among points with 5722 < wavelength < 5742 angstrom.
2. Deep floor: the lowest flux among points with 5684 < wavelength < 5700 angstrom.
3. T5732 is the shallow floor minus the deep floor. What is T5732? 0.0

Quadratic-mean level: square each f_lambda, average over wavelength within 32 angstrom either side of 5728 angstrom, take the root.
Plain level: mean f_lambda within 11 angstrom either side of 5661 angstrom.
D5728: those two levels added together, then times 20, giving 348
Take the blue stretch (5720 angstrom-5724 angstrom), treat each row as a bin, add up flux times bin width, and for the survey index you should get 37.0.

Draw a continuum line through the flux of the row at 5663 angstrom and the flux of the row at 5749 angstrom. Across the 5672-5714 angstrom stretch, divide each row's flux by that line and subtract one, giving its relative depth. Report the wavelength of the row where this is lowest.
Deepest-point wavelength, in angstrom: 5709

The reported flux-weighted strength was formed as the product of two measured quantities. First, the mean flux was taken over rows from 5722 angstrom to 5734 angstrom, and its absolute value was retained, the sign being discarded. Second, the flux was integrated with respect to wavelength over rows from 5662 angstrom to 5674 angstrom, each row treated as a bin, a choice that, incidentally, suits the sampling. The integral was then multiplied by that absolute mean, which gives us 899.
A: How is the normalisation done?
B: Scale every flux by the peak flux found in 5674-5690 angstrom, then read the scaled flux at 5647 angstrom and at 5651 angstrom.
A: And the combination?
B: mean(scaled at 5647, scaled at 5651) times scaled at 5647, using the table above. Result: 0.86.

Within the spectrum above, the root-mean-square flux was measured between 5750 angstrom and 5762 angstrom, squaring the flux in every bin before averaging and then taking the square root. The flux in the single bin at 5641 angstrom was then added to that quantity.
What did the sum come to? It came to 17.7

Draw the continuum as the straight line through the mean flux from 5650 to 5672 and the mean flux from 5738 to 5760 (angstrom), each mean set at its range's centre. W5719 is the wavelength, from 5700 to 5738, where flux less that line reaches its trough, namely 5727 angstrom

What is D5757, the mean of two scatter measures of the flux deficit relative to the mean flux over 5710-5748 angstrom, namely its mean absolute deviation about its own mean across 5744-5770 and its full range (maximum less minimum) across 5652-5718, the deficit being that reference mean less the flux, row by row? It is 0.87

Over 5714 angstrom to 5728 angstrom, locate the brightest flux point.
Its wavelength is 5723 angstrom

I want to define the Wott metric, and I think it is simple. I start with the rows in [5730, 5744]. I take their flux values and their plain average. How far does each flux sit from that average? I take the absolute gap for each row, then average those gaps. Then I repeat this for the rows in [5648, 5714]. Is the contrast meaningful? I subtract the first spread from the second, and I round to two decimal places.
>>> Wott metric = 0.11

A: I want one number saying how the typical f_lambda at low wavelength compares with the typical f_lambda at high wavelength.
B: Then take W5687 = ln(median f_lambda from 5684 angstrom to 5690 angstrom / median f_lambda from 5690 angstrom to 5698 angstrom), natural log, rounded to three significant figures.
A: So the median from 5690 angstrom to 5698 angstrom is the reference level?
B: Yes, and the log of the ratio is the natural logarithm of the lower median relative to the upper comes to -0.105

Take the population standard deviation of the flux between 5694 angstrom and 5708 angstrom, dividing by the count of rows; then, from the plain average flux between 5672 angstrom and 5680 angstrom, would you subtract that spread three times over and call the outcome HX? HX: 7.8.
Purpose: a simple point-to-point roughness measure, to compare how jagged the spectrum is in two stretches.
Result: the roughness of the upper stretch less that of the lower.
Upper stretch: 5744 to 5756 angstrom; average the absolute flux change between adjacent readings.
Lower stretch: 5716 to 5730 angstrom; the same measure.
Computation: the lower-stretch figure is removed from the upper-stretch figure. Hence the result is 0.1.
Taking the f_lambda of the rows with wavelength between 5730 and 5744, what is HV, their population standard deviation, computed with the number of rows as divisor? 0.28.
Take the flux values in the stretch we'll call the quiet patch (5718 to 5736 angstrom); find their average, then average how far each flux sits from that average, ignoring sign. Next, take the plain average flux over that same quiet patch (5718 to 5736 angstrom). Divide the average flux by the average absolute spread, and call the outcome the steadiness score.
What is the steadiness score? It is 30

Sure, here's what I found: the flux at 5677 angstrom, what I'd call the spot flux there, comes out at 9.06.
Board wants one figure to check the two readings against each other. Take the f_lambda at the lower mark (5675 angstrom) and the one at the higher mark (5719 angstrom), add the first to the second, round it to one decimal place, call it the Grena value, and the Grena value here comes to 18.1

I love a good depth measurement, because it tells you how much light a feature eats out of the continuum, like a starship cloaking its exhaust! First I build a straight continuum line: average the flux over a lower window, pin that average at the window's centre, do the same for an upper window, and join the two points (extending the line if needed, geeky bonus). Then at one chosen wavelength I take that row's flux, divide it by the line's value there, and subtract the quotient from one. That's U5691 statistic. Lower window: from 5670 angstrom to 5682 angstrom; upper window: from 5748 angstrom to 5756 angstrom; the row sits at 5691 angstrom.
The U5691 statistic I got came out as -0.07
